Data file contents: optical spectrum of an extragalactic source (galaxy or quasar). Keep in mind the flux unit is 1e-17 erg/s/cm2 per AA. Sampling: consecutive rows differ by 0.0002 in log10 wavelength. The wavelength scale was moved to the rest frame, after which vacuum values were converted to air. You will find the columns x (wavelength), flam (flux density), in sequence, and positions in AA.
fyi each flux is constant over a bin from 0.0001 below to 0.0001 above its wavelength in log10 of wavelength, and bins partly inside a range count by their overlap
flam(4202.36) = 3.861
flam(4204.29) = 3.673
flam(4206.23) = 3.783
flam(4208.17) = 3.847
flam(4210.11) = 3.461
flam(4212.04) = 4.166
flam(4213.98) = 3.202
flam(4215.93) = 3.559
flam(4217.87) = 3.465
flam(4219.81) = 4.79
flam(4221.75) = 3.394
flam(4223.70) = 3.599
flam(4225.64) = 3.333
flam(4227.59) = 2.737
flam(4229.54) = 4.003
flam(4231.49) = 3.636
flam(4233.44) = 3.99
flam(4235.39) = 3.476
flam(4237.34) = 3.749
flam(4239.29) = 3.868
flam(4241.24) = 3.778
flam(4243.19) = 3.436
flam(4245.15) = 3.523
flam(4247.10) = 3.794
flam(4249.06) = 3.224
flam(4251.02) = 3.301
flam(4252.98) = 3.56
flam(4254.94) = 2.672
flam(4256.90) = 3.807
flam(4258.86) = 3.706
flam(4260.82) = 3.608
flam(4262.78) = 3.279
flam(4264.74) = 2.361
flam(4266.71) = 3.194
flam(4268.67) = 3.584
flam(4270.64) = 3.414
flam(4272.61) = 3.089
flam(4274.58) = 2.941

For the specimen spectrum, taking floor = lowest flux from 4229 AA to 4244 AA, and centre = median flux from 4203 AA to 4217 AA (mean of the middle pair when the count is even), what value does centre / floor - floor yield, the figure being -2.4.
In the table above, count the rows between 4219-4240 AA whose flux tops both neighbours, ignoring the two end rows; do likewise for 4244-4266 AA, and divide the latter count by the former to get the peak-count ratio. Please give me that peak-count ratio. 1.00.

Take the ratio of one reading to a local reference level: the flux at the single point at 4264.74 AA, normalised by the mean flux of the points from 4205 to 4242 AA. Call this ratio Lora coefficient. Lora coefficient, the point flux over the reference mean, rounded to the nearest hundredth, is 0.64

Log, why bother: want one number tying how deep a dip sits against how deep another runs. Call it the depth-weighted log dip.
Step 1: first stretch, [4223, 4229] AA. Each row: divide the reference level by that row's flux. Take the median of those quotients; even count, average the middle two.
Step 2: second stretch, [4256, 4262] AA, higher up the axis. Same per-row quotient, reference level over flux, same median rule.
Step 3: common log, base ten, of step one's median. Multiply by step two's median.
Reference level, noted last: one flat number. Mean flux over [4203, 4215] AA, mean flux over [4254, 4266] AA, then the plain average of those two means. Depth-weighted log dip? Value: 0.016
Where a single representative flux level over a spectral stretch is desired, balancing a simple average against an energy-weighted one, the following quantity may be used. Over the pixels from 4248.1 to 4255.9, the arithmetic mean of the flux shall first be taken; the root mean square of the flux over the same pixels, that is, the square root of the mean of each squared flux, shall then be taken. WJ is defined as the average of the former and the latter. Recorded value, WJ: 3.2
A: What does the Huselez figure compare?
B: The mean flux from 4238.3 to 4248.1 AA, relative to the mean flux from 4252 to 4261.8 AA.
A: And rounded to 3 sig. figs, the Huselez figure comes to 1.06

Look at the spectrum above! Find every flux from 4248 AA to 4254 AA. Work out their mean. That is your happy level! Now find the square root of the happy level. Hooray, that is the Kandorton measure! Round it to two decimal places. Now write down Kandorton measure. 1.83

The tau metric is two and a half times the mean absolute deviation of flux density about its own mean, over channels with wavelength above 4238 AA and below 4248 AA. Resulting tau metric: 0.40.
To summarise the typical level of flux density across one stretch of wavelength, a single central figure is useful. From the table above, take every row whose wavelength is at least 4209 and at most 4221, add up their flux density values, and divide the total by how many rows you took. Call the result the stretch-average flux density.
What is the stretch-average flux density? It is 3.77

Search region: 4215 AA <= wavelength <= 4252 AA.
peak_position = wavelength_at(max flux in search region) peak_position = 4219.81 AA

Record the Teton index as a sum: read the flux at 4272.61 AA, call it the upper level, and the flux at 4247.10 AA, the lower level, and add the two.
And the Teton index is 6.88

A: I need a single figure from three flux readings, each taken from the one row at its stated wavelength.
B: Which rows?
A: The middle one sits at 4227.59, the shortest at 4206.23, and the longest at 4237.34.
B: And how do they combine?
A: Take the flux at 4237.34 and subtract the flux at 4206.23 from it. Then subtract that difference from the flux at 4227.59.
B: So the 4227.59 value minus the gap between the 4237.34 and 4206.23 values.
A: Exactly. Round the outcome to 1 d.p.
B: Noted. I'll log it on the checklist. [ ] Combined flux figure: 2.8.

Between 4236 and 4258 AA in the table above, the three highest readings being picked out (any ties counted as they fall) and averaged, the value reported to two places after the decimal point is 3.82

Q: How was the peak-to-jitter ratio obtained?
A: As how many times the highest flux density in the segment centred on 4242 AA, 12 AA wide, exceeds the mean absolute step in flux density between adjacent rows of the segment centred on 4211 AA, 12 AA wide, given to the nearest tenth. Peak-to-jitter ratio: 7.8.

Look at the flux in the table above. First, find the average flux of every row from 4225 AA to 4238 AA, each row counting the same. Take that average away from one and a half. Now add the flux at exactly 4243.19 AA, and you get 1.38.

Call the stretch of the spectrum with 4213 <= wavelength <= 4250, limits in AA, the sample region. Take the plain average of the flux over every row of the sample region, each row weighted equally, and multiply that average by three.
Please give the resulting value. 10.8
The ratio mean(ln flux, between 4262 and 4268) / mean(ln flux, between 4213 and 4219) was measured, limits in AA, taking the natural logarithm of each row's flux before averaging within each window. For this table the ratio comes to 0.873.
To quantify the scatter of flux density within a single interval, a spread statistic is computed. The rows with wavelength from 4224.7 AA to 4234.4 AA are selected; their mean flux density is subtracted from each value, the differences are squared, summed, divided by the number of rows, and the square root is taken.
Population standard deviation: 0.47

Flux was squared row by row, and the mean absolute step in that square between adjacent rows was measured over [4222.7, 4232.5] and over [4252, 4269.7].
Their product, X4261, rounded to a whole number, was 15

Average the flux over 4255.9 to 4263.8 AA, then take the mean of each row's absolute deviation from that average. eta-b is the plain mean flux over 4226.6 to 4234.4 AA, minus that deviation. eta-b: 3.43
